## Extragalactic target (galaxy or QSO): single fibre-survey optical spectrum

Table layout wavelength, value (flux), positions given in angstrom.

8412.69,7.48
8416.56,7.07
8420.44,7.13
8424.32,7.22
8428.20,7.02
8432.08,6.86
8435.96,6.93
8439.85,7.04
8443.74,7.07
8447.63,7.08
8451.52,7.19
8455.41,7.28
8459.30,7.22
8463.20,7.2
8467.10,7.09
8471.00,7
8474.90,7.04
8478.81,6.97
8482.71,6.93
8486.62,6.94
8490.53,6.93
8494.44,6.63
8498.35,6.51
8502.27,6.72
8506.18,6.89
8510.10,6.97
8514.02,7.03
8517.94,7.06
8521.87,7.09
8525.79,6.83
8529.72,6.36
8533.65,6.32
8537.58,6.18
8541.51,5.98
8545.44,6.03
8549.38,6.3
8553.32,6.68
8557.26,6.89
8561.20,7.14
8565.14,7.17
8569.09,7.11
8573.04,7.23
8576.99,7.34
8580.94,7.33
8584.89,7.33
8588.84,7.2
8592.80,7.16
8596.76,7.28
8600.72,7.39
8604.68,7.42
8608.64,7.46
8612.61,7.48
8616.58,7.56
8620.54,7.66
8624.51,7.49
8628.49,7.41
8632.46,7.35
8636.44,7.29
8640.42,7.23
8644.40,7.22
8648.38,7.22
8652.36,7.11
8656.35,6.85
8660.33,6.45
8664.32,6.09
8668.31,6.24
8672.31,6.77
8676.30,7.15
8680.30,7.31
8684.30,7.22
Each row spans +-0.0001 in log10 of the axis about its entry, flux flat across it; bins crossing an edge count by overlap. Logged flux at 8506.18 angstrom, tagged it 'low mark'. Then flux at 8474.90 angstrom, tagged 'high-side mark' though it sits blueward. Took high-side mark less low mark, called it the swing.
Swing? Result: 0.15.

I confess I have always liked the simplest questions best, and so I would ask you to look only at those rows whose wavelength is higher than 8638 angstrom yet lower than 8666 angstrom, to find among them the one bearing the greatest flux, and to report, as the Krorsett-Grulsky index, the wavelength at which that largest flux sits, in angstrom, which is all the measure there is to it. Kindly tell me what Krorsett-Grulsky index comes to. 8640.42 angstrom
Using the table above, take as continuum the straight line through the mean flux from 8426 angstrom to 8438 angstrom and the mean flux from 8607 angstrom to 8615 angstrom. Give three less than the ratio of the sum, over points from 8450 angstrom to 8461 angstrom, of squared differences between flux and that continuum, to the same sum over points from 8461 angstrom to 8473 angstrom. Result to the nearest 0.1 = 1.5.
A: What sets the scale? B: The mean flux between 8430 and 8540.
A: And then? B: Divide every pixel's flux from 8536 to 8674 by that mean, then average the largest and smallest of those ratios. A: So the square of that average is 0.98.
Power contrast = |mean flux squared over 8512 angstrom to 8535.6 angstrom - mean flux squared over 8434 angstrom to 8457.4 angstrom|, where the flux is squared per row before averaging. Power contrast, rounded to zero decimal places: 4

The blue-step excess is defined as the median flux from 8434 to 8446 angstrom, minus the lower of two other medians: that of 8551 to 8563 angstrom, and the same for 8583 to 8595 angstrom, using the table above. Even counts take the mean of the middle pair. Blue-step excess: 0.15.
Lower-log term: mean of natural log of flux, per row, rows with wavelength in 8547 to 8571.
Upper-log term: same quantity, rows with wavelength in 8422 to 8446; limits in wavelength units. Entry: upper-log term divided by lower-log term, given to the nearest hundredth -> 1.01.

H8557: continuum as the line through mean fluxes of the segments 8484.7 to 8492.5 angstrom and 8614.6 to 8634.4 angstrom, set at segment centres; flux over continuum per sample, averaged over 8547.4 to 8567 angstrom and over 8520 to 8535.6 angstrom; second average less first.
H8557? -0.010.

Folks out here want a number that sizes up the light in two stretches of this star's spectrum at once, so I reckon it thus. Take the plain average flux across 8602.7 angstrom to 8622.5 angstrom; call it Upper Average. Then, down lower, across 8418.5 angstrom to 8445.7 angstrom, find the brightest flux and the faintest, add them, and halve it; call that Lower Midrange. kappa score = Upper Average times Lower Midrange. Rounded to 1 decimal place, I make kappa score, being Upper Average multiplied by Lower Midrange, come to 52.9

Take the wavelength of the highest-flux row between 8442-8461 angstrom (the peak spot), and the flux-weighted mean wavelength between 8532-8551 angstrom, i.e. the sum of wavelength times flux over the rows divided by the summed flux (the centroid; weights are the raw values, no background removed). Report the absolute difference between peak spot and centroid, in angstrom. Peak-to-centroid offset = 86.1 angstrom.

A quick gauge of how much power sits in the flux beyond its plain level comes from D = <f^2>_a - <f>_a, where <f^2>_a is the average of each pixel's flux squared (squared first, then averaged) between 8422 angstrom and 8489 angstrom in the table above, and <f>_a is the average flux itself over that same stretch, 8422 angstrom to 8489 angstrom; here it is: 42.8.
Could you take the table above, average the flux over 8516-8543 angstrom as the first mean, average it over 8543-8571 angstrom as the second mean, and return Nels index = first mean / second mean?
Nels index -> 0.97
